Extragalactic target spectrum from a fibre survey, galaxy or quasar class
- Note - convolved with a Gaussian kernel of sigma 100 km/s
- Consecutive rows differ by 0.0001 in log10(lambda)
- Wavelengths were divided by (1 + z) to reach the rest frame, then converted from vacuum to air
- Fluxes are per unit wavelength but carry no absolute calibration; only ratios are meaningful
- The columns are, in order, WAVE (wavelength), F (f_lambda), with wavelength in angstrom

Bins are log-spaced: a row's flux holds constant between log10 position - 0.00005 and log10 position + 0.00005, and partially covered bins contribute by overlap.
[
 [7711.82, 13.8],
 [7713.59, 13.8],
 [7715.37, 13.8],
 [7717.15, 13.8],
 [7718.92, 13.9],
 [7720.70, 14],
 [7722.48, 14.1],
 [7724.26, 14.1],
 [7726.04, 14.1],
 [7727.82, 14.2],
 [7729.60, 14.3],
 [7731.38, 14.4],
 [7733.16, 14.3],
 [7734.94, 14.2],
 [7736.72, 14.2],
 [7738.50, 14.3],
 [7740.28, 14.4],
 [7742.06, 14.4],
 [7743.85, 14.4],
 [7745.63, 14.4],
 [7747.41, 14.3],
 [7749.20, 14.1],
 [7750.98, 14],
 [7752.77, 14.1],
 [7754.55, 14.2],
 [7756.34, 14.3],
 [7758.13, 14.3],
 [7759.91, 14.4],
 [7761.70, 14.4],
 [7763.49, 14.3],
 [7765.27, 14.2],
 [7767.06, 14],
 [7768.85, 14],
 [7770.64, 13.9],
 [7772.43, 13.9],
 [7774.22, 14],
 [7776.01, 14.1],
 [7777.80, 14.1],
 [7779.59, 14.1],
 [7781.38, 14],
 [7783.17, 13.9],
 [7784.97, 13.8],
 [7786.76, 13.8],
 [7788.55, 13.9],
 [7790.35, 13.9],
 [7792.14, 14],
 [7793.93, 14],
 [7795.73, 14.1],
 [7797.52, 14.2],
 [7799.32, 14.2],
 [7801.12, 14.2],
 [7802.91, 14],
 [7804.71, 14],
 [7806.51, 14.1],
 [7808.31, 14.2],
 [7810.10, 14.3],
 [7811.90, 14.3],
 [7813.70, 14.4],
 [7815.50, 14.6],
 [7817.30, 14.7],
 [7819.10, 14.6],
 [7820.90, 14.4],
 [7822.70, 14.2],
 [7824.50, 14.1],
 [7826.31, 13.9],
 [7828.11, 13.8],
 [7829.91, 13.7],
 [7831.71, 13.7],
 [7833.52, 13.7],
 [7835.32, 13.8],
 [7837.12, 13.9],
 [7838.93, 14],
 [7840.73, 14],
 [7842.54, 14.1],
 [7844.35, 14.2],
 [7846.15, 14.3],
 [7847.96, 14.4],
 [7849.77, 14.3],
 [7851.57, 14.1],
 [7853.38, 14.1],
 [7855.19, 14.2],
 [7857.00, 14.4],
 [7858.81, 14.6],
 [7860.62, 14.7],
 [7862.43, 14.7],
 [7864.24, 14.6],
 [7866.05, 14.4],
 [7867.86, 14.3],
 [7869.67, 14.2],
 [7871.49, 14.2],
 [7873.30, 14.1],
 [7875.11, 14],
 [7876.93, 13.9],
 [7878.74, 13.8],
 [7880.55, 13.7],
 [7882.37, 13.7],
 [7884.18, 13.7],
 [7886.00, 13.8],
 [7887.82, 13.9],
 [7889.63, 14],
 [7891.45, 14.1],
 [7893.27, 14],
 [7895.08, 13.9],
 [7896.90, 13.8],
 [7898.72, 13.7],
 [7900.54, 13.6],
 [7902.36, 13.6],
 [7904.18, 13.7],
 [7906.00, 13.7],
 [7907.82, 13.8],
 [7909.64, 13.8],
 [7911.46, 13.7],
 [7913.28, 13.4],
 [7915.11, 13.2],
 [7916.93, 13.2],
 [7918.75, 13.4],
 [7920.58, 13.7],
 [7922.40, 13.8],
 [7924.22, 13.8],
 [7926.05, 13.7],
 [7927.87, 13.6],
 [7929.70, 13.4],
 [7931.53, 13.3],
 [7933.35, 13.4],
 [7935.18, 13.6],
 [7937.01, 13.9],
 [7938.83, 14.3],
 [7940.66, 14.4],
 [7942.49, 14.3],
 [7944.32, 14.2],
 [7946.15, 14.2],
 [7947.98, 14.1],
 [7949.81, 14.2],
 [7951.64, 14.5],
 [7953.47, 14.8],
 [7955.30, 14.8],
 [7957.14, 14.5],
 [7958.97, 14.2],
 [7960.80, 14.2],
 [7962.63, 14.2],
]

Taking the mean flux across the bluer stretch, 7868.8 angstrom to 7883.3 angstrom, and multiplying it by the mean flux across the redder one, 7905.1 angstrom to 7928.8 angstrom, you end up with 189.7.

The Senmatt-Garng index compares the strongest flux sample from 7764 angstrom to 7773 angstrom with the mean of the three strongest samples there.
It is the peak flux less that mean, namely 0.13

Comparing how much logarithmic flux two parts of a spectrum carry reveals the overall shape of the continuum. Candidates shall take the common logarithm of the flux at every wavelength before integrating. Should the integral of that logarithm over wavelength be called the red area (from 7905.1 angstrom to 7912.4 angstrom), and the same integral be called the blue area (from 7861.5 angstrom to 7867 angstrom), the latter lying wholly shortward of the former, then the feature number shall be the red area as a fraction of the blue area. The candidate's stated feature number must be 1.3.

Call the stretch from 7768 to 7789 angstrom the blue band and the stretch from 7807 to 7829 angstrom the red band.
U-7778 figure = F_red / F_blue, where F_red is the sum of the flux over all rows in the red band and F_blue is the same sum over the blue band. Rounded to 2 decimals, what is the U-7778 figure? 1.02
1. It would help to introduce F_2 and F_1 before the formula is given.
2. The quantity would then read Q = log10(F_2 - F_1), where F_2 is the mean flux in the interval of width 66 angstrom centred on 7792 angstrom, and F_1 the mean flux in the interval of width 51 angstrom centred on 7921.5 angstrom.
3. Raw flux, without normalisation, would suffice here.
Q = -0.37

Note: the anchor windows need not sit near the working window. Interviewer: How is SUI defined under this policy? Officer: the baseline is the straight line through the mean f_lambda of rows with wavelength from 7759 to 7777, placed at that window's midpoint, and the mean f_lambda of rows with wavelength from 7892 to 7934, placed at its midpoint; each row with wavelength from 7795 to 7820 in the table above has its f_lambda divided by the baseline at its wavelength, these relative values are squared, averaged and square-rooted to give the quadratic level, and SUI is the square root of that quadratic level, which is 1.01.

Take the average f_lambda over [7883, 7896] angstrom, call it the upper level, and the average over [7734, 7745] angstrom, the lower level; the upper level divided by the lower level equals 0.97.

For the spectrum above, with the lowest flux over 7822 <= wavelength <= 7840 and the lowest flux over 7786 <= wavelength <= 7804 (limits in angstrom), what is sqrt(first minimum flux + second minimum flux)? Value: 5.24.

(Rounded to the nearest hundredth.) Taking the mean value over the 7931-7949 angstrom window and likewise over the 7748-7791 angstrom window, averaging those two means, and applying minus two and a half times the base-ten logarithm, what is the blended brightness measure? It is -2.87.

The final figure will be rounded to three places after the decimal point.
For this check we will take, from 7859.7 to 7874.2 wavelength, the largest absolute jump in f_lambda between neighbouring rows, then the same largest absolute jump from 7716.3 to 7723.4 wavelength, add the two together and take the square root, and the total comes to 0.548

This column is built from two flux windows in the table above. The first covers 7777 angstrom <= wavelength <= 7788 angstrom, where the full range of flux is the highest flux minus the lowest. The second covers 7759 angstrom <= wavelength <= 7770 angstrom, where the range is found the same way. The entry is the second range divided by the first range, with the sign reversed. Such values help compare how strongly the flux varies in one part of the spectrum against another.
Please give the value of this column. -1.33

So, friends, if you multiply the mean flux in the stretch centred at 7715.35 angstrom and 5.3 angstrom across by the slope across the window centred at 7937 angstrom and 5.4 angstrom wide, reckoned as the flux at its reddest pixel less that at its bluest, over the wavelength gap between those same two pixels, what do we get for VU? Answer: 2.6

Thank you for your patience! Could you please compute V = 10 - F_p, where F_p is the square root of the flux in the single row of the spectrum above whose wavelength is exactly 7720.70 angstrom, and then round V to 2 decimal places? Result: 6.26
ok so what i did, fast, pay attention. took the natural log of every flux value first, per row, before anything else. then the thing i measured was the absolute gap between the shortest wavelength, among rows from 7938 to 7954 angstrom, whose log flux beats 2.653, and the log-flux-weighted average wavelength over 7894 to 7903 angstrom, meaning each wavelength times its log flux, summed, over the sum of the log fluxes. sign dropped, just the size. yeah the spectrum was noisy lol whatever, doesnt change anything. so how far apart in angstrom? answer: 40.1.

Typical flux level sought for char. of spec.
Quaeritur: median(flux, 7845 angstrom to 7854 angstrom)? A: 14.3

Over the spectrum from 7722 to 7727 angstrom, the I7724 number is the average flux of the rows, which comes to 14.1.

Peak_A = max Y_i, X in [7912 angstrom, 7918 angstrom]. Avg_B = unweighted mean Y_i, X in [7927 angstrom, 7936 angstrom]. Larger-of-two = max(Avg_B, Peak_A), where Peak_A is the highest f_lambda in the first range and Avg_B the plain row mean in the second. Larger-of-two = 13.5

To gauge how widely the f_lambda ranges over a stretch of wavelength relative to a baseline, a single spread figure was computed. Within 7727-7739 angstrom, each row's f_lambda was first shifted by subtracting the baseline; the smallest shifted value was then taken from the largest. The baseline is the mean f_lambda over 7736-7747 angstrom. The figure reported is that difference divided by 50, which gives 0.0040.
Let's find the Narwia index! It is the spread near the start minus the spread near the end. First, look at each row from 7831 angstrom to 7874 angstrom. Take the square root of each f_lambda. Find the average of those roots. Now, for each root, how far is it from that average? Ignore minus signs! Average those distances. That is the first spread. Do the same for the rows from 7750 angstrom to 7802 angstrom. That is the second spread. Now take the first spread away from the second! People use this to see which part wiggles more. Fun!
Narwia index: -0.010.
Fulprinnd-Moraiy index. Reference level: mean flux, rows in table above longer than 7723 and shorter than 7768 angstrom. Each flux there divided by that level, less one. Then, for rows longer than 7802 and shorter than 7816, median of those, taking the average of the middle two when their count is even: 0.000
